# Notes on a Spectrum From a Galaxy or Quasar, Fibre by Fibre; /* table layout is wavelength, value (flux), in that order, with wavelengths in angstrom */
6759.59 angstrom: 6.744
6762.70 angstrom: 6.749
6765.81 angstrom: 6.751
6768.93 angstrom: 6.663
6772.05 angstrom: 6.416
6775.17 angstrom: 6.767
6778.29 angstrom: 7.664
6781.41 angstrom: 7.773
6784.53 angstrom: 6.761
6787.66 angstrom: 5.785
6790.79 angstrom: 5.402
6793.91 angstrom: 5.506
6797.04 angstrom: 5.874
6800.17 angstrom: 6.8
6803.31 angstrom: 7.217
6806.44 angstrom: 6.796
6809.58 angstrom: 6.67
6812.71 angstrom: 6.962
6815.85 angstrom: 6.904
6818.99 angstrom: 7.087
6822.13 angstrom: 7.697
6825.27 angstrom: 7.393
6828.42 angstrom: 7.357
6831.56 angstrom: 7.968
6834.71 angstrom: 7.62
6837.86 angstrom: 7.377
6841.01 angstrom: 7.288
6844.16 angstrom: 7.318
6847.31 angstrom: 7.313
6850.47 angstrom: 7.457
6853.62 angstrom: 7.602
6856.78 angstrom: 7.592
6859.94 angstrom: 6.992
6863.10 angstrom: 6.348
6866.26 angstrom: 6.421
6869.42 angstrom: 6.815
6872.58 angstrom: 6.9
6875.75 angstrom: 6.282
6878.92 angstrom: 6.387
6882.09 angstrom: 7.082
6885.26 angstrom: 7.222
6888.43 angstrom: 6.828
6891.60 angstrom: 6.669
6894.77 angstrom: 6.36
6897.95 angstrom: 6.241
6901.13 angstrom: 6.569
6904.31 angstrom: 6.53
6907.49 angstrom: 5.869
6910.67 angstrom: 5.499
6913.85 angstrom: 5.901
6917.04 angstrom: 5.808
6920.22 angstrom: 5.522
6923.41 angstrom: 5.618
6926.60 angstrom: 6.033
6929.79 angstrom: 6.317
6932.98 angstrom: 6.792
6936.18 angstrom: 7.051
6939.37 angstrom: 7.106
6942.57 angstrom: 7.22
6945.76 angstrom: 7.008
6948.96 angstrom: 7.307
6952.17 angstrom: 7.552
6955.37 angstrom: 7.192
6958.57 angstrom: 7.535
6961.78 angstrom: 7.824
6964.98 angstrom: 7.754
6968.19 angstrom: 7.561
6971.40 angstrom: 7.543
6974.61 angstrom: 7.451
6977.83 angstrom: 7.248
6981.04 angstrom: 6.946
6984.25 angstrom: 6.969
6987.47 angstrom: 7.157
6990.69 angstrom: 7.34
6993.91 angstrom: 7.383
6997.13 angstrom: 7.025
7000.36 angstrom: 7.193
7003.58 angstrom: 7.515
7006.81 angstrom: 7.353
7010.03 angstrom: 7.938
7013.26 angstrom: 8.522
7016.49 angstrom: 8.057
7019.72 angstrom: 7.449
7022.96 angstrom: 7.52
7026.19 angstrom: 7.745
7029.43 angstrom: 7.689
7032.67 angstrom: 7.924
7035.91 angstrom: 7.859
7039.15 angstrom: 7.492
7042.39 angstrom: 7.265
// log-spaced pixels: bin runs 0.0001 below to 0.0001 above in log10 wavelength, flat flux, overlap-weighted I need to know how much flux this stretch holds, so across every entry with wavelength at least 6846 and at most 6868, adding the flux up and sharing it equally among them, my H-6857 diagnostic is 7.1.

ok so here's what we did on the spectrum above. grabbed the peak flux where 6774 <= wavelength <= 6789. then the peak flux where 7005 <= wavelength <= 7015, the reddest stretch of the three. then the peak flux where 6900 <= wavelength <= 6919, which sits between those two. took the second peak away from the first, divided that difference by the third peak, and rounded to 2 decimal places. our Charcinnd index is -0.11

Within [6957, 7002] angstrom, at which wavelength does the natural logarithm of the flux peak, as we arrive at 6961.78 angstrom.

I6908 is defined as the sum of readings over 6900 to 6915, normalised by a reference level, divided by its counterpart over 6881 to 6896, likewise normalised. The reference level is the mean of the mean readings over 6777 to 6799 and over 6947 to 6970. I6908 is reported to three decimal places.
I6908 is 0.889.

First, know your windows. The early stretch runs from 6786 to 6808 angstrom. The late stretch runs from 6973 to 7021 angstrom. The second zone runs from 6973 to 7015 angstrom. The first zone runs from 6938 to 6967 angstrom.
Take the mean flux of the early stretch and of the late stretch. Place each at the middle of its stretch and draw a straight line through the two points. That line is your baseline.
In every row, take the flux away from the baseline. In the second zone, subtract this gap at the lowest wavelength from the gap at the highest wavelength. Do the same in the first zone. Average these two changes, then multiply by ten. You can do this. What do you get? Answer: -6.6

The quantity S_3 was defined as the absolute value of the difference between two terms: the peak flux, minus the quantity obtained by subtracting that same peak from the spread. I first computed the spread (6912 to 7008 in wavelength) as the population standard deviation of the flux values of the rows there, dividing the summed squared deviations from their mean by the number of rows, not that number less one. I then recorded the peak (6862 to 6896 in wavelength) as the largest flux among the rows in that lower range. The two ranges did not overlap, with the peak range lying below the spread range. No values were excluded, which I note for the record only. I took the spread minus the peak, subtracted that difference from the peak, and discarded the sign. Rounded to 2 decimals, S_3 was 13.82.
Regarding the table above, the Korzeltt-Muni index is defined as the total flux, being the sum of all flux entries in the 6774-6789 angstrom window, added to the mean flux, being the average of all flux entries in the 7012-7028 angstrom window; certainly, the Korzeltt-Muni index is 43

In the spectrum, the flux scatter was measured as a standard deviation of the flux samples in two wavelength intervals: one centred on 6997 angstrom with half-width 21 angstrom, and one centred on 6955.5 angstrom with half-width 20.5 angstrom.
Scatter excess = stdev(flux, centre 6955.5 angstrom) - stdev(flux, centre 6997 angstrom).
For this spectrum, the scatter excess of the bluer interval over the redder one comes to -0.20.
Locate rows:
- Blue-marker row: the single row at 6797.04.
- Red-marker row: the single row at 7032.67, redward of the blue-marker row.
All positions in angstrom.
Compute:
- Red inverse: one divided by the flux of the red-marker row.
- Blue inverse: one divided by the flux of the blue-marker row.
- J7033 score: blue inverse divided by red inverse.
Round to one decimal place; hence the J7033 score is 1.3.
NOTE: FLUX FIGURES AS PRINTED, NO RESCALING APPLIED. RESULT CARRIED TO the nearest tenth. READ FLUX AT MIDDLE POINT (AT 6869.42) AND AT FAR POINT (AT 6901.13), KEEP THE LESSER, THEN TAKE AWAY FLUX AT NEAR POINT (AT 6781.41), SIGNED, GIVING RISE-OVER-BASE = -1.2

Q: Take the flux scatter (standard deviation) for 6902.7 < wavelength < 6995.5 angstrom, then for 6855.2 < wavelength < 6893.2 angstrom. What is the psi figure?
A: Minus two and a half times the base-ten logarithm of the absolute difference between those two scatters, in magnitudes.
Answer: 1.2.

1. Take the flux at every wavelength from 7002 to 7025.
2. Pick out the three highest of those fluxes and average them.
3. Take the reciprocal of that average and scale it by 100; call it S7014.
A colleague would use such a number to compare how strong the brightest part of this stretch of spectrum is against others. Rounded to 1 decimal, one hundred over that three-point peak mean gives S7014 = 12.2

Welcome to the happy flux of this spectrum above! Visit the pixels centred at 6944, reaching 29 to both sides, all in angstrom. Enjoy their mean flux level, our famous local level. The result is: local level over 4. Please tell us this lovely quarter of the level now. 1.73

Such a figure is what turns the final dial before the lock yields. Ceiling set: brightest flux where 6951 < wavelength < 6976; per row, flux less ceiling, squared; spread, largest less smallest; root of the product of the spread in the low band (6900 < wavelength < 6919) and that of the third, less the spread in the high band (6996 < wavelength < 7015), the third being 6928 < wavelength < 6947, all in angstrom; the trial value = 2.1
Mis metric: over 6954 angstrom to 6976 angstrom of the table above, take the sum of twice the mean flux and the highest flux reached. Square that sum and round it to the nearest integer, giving 526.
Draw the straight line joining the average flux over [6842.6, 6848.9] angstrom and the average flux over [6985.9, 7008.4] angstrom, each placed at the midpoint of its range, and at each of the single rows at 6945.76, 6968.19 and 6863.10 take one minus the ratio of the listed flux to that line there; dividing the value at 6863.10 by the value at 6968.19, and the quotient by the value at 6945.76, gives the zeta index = -90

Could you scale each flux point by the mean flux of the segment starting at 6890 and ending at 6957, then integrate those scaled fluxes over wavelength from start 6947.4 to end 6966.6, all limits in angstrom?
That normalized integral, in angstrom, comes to 22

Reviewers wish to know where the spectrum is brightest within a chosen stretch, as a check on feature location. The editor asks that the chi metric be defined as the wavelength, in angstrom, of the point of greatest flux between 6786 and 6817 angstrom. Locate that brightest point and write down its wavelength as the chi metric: 6803.31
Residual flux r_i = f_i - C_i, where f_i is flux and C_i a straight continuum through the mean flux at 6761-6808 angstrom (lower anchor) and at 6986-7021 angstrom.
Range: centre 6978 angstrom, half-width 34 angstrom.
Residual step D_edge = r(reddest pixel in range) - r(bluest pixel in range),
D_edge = 0.65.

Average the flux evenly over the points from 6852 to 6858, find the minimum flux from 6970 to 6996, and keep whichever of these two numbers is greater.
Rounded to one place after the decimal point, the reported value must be 7.6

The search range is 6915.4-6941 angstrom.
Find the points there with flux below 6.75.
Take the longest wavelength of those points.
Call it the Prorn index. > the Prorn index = 6929.79 angstrom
